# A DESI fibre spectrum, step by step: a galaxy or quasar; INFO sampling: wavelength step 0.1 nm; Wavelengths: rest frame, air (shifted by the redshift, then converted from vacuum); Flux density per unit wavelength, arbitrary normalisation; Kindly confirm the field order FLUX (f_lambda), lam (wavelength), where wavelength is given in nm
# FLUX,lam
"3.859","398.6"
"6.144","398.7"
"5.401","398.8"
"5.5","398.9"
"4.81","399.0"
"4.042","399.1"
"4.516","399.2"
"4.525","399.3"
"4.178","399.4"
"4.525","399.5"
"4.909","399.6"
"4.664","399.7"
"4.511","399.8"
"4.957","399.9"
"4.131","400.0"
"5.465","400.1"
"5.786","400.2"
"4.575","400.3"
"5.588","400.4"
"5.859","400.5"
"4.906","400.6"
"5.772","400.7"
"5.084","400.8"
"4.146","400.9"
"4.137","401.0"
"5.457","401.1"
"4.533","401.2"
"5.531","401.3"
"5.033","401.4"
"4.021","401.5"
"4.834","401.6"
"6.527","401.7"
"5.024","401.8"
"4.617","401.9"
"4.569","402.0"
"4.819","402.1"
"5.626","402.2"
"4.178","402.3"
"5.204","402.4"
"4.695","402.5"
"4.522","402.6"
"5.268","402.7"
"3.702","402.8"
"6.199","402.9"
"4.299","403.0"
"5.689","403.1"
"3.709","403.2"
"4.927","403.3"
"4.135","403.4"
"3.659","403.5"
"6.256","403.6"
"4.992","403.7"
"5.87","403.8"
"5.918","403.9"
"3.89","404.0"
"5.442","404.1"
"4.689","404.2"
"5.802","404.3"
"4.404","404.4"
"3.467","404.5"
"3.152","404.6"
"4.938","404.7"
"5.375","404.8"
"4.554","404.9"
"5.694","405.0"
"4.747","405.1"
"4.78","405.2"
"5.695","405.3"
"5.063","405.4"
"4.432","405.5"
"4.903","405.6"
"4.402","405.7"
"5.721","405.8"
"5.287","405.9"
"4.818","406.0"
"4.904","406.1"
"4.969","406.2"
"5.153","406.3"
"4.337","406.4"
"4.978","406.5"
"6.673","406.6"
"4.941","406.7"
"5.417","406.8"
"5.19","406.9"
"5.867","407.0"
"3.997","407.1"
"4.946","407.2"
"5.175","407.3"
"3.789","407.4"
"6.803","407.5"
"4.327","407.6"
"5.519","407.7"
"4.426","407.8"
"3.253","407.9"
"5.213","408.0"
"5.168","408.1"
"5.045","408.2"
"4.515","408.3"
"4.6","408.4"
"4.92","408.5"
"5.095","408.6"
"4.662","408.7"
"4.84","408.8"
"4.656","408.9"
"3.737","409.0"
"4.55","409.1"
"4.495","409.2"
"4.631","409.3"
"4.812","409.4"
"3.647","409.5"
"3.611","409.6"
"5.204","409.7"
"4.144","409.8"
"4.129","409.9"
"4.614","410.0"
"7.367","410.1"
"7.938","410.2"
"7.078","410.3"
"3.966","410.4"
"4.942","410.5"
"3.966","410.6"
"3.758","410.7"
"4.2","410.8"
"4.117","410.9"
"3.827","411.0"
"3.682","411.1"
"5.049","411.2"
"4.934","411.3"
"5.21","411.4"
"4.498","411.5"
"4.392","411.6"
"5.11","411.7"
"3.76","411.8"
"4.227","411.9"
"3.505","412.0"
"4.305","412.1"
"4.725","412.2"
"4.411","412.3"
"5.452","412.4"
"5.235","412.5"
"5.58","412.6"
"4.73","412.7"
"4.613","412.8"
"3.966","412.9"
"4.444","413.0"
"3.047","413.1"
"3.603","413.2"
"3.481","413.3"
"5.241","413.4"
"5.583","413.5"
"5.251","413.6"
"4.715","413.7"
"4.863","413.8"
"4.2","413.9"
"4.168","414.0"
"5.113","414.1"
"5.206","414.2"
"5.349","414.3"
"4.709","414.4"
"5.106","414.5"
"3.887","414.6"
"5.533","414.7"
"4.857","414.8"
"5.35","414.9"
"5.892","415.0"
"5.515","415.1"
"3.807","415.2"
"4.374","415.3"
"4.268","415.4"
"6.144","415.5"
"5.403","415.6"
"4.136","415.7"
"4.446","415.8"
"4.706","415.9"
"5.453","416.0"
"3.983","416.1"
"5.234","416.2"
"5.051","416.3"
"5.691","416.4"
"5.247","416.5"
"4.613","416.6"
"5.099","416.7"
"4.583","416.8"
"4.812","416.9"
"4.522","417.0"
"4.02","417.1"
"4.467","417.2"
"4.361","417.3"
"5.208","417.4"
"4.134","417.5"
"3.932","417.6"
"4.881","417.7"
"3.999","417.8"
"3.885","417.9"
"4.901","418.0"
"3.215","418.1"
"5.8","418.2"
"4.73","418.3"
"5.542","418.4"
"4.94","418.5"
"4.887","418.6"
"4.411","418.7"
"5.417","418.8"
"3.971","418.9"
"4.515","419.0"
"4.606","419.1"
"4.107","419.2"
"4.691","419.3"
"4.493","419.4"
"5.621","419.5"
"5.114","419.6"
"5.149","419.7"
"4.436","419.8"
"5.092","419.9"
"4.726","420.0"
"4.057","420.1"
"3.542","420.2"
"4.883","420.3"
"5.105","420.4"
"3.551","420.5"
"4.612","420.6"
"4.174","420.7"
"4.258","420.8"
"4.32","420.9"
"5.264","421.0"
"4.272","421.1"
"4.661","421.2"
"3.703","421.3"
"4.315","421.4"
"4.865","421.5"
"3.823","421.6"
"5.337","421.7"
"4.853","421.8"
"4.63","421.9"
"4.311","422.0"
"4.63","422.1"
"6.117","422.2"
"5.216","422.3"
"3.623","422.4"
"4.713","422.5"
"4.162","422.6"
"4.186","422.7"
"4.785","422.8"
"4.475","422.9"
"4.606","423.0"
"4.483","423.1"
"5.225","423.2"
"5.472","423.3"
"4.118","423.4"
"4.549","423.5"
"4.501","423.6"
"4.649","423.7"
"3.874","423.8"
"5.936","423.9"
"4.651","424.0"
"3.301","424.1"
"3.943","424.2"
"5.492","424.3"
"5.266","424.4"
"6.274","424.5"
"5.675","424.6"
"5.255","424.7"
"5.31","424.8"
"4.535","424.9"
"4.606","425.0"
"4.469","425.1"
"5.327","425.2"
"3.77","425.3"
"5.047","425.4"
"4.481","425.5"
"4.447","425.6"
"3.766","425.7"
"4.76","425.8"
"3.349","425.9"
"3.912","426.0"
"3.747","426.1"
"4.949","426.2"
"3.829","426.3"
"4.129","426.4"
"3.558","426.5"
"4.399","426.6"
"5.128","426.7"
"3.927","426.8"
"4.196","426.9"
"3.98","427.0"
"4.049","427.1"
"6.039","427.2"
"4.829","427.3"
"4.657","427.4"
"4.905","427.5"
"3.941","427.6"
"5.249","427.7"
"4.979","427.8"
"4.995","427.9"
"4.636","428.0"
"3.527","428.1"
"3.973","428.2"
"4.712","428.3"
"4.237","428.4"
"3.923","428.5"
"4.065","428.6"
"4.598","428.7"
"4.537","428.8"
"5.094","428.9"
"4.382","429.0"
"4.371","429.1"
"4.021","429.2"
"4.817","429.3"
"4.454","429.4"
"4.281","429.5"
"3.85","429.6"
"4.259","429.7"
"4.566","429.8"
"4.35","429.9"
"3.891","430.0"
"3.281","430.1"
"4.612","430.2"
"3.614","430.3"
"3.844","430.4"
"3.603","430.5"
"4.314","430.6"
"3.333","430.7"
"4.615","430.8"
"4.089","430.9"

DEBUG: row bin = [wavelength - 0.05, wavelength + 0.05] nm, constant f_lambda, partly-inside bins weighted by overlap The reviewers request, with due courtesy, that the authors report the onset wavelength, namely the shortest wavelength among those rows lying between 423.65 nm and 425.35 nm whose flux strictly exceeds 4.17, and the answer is 423.7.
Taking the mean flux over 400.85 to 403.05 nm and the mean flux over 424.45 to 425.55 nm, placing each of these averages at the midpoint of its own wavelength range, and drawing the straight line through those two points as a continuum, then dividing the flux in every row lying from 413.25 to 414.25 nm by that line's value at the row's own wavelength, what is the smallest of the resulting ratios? 0.708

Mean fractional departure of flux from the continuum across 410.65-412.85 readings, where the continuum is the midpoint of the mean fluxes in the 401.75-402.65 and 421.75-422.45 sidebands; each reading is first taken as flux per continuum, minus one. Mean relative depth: -0.057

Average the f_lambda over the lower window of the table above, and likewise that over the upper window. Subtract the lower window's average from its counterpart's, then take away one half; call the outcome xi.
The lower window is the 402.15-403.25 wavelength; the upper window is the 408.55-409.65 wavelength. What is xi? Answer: -0.90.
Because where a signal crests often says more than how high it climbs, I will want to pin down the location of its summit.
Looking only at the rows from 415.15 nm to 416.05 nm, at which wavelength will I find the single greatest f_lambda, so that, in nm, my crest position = 415.5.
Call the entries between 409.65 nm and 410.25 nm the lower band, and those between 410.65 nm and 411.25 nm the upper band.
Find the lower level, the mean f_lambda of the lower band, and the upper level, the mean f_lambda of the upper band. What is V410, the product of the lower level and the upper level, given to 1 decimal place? 22.9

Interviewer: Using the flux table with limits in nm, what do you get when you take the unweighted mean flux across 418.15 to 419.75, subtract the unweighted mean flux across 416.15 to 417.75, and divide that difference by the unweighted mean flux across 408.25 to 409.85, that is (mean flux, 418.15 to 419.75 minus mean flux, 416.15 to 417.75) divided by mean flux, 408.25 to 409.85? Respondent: 0.03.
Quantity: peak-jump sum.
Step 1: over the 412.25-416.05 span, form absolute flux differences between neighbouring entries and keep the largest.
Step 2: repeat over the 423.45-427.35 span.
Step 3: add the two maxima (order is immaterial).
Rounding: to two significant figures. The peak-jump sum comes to 3.9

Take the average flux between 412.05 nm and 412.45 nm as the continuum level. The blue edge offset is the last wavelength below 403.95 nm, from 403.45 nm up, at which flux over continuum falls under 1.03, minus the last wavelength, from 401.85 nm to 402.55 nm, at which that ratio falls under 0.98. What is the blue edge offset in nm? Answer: 1.20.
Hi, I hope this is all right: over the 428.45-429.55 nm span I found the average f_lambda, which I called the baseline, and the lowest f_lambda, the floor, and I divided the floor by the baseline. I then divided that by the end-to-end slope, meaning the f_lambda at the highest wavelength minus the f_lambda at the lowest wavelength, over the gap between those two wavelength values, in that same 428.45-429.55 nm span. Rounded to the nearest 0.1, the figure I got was 2.5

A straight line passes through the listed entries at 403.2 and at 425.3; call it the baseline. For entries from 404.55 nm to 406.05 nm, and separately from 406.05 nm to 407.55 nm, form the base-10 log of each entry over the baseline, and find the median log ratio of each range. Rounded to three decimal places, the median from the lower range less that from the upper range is -0.006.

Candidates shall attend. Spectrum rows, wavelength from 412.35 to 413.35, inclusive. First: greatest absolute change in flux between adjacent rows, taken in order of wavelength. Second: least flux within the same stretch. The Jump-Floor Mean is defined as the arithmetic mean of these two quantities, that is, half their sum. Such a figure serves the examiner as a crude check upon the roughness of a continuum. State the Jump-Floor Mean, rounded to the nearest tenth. 2.2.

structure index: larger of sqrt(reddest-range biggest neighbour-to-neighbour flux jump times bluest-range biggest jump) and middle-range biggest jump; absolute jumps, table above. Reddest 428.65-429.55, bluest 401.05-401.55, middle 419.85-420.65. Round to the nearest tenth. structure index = 1.6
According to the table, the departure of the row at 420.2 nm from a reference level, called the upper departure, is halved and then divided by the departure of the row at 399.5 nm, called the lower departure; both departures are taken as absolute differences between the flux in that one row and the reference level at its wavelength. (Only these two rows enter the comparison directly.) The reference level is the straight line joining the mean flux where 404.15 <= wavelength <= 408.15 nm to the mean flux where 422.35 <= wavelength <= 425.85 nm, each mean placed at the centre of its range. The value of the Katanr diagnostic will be 1.2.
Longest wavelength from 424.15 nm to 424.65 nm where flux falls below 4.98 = 424.2 nm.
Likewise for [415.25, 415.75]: 415.7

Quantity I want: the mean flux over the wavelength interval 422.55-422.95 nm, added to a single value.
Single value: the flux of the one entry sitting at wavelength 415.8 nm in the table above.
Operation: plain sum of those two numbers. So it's 8.85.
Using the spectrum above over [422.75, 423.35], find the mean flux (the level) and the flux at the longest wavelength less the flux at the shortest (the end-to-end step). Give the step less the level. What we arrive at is -4.2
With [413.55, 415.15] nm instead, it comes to -4.7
